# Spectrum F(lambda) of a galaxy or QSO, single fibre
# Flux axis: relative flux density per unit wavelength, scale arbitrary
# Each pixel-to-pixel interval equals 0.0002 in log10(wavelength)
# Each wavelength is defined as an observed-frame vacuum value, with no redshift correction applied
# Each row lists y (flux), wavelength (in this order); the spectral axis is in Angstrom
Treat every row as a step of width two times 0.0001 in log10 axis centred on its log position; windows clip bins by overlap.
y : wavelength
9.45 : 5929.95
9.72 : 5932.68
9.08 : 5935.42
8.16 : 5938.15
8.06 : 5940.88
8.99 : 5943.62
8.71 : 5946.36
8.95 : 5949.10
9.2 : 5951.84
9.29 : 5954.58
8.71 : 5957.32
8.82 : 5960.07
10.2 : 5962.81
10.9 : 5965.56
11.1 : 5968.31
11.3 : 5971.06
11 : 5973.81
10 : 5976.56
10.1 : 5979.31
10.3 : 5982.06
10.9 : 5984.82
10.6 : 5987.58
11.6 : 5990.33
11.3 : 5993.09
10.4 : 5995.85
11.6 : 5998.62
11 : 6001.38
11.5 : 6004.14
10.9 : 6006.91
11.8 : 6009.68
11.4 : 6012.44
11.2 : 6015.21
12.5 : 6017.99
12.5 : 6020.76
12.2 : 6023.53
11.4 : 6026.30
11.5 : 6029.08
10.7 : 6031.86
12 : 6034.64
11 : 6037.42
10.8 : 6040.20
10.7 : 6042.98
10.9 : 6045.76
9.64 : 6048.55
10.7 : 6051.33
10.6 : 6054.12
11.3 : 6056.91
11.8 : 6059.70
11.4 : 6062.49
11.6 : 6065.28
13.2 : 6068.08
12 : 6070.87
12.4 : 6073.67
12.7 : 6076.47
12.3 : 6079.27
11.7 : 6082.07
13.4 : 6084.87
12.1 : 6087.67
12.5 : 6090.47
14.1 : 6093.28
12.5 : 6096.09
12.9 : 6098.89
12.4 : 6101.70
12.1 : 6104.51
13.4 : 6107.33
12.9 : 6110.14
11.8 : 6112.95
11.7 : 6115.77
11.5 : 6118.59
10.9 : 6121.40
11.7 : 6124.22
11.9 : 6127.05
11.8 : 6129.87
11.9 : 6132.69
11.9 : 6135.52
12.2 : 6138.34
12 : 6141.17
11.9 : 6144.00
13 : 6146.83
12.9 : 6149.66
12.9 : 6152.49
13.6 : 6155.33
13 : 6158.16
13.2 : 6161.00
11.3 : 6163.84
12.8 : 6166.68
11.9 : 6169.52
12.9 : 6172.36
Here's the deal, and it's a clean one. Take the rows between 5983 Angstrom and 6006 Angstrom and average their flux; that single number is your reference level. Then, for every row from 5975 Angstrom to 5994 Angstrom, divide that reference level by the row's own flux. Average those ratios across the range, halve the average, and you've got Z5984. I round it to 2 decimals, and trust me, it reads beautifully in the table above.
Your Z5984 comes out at 0.52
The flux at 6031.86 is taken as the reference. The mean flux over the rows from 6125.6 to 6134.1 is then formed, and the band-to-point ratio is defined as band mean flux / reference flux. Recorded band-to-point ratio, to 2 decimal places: 1.11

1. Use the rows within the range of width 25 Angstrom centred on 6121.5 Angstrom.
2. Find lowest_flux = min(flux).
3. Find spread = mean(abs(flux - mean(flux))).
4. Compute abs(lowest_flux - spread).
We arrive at 10.6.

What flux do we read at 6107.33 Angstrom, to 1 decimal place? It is 13.4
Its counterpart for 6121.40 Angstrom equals 10.9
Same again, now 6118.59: 11.5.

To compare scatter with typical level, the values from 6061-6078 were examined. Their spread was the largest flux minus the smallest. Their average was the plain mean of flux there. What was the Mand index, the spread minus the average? -10.4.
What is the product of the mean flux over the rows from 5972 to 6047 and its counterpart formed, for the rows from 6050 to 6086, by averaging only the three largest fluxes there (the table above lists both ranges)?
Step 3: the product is 146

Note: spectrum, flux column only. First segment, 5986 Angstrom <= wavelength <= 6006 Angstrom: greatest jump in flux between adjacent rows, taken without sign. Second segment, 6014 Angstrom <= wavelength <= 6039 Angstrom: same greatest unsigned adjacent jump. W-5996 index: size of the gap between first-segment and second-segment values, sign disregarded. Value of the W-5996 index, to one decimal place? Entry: 0.1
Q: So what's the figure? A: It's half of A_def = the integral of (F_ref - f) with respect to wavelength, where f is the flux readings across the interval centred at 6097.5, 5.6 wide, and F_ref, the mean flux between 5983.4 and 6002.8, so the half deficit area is -5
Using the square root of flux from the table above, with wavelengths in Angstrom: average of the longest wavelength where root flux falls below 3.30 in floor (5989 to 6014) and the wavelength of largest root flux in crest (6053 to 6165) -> 6044.6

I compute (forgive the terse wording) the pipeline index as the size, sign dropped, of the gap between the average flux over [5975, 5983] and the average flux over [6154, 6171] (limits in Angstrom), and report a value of 2.5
